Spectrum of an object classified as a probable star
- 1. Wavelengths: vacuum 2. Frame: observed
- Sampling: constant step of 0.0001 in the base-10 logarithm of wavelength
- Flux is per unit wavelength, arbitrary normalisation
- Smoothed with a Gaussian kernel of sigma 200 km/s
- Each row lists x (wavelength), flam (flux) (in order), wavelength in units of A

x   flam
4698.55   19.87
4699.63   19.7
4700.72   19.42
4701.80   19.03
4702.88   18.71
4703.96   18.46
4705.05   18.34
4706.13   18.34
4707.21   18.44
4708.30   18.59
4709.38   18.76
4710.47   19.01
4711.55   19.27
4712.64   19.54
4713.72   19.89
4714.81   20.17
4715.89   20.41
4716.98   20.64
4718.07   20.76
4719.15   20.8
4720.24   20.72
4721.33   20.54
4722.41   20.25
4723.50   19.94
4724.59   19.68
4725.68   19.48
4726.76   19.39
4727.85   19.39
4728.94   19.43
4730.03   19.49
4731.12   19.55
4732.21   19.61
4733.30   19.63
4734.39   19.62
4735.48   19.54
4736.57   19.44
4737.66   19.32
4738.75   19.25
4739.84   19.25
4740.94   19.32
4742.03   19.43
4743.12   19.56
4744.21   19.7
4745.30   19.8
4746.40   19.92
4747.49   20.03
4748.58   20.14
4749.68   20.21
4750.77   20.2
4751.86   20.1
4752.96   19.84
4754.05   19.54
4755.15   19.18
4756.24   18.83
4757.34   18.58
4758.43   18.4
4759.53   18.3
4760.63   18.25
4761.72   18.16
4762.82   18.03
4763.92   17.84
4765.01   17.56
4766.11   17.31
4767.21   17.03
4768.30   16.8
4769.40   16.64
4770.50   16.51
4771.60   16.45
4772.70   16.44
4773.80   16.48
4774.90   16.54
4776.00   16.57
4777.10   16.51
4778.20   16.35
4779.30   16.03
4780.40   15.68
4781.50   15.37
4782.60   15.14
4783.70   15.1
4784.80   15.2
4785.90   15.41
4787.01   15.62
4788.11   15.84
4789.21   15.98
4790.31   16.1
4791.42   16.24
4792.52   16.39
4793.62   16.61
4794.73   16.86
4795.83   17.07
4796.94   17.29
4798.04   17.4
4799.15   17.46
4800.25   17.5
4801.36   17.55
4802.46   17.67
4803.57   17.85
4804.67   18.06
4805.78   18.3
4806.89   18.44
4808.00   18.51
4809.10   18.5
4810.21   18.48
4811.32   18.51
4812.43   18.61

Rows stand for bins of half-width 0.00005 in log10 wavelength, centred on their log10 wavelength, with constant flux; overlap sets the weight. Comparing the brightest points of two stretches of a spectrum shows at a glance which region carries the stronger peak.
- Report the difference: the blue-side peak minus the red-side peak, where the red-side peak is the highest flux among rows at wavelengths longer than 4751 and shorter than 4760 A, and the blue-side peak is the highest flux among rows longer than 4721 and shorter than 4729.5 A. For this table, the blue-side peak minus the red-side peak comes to 0.4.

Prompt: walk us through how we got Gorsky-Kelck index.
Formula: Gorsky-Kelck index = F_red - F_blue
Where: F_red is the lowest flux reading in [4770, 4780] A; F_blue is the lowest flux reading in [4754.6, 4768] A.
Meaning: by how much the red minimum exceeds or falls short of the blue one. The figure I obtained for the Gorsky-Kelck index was -1.0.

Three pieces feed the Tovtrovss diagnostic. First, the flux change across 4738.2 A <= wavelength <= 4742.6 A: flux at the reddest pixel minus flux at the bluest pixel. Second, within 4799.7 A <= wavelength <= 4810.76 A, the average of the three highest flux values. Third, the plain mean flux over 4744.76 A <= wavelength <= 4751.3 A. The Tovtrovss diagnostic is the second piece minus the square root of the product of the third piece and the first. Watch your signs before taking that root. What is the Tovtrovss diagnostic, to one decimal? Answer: 16.6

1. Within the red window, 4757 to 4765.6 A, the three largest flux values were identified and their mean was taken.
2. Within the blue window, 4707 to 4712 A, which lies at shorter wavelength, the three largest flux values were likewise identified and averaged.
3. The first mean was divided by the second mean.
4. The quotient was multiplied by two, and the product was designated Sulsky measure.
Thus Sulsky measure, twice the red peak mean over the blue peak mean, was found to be 1.94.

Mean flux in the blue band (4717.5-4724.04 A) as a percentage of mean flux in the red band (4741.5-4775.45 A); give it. 111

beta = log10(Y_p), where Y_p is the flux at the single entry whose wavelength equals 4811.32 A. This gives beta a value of 1.27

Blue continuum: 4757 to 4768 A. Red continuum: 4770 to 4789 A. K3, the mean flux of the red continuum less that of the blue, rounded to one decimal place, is -2.0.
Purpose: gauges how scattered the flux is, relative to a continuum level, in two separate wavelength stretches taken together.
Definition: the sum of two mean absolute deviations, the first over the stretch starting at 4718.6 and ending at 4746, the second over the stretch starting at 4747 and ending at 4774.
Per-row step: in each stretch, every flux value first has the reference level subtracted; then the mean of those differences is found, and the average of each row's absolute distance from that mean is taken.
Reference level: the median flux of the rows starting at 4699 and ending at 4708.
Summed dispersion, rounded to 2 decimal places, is 1.44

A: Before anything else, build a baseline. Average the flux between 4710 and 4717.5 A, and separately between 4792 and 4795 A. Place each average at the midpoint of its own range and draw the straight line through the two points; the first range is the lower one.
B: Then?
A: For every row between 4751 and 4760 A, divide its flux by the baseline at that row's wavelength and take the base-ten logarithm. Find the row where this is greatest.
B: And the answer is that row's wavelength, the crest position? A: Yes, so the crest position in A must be 4751.86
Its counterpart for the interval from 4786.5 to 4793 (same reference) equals 4792.52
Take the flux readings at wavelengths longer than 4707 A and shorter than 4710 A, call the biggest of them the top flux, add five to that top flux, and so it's 23.8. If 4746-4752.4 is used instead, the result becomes 25.2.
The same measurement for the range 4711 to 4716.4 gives 25.4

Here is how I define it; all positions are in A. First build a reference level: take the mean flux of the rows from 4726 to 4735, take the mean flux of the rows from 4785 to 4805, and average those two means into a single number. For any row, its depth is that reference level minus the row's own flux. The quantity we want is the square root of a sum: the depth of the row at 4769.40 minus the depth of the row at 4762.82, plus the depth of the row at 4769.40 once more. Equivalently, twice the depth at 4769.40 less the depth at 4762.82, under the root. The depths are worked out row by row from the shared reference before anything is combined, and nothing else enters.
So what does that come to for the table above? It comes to 1.7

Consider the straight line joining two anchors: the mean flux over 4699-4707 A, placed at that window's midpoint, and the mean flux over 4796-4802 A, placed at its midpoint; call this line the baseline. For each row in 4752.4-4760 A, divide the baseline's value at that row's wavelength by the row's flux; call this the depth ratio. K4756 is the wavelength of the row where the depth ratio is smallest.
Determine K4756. 4752.96 A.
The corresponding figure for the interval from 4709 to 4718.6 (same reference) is 4718.07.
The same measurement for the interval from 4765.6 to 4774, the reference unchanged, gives 4766.11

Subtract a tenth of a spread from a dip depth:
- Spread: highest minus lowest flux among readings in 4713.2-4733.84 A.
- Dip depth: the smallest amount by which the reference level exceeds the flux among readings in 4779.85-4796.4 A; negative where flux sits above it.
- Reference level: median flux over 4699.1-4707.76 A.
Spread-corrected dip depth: 1.4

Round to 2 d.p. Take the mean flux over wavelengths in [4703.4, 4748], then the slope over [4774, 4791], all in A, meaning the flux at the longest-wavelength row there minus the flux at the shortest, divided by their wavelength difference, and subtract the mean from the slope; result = -19.61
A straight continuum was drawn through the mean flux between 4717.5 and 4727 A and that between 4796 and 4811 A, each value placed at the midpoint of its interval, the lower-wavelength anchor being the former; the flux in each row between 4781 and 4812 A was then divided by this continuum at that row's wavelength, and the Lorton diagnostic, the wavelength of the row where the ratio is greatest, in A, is 4811.32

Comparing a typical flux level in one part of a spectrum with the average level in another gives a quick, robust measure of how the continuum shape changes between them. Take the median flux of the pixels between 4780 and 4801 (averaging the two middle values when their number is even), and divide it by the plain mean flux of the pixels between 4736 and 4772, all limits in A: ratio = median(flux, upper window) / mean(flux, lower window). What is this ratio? 0.86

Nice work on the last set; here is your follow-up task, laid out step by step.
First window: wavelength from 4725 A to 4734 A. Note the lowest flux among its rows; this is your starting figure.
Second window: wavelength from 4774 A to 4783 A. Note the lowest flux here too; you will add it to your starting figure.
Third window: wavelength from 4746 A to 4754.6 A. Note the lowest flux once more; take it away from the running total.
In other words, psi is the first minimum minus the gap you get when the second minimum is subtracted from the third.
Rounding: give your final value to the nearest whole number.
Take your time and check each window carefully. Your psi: 15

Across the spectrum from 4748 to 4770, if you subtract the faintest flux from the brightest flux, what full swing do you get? 3.6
